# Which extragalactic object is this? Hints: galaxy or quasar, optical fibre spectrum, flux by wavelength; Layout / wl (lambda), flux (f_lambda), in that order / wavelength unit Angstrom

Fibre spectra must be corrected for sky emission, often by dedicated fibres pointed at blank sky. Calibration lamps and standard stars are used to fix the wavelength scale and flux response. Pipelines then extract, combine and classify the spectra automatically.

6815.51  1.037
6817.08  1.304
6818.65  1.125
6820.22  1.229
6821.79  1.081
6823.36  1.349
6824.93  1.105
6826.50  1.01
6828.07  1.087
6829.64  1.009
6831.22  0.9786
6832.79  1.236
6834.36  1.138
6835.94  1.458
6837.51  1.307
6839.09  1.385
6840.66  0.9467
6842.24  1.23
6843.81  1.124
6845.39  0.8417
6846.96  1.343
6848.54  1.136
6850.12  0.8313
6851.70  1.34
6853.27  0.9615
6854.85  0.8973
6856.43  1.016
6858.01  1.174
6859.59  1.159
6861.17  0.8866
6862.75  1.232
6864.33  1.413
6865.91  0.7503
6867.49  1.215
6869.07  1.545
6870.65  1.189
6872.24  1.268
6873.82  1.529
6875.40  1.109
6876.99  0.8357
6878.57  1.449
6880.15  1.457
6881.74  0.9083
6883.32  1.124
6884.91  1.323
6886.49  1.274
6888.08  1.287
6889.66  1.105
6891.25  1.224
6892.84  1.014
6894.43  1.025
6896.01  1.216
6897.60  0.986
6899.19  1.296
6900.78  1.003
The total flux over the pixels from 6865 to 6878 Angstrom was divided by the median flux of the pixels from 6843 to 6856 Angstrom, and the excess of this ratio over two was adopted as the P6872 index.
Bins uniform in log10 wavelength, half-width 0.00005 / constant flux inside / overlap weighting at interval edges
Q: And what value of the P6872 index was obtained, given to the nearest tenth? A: 7.1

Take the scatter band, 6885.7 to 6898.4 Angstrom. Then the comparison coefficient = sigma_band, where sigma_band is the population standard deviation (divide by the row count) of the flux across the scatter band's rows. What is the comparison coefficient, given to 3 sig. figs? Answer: 0.115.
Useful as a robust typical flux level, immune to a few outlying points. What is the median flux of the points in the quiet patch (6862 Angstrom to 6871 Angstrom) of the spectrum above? 1.22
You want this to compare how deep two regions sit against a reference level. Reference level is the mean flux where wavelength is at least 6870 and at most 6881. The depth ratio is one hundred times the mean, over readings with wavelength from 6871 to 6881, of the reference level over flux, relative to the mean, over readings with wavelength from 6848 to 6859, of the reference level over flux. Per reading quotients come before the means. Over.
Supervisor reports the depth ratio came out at 84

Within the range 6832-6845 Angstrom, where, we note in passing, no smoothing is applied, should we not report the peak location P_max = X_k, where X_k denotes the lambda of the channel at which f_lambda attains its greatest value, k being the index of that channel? 6835.94 Angstrom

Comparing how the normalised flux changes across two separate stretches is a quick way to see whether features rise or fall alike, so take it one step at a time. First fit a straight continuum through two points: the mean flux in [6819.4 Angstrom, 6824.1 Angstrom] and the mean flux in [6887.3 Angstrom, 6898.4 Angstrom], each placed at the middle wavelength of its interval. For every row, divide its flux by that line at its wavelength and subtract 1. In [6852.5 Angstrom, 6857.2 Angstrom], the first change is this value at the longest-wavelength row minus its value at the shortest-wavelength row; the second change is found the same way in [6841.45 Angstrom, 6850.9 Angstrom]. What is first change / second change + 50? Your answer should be 49.8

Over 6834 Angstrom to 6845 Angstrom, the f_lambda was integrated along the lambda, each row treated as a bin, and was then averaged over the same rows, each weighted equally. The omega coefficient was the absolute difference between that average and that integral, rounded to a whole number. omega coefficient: 12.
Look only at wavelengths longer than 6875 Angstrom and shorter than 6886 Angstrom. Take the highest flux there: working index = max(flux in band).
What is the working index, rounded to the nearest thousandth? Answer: 1.457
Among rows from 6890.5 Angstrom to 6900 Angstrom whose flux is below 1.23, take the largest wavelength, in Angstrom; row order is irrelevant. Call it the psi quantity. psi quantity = 6897.60 Angstrom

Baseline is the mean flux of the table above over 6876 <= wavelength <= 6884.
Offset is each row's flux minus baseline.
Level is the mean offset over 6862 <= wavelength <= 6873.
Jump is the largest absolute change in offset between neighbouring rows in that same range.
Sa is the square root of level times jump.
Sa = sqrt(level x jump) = 0.22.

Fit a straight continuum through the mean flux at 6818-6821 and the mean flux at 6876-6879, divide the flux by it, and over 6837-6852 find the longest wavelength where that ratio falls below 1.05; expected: 6850.12 Angstrom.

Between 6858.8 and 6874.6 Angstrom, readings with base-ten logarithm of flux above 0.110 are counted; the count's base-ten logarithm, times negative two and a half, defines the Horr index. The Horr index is -1.2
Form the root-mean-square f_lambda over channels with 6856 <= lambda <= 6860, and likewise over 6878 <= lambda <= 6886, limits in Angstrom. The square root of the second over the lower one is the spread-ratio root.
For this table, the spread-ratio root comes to 1.07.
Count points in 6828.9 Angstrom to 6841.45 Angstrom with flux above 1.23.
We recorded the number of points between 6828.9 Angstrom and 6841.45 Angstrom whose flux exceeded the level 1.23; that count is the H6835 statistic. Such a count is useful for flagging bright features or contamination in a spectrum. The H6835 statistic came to 4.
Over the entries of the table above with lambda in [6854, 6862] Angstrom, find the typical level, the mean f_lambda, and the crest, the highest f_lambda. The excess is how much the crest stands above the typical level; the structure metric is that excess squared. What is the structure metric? 0.022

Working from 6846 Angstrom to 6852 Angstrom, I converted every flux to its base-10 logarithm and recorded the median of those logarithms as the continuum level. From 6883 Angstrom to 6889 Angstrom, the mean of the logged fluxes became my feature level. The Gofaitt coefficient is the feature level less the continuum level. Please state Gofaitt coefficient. 0.01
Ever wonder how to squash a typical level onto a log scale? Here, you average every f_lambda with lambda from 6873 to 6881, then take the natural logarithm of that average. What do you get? 0.24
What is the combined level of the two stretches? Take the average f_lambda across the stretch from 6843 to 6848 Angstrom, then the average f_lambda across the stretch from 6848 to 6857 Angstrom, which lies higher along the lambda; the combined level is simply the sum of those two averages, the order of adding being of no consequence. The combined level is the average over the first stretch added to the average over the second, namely 2.13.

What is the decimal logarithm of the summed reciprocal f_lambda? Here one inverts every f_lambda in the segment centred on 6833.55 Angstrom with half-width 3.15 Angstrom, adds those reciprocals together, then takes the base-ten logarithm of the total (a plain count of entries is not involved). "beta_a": 0.531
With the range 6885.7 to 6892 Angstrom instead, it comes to 0.516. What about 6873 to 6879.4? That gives 0.537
